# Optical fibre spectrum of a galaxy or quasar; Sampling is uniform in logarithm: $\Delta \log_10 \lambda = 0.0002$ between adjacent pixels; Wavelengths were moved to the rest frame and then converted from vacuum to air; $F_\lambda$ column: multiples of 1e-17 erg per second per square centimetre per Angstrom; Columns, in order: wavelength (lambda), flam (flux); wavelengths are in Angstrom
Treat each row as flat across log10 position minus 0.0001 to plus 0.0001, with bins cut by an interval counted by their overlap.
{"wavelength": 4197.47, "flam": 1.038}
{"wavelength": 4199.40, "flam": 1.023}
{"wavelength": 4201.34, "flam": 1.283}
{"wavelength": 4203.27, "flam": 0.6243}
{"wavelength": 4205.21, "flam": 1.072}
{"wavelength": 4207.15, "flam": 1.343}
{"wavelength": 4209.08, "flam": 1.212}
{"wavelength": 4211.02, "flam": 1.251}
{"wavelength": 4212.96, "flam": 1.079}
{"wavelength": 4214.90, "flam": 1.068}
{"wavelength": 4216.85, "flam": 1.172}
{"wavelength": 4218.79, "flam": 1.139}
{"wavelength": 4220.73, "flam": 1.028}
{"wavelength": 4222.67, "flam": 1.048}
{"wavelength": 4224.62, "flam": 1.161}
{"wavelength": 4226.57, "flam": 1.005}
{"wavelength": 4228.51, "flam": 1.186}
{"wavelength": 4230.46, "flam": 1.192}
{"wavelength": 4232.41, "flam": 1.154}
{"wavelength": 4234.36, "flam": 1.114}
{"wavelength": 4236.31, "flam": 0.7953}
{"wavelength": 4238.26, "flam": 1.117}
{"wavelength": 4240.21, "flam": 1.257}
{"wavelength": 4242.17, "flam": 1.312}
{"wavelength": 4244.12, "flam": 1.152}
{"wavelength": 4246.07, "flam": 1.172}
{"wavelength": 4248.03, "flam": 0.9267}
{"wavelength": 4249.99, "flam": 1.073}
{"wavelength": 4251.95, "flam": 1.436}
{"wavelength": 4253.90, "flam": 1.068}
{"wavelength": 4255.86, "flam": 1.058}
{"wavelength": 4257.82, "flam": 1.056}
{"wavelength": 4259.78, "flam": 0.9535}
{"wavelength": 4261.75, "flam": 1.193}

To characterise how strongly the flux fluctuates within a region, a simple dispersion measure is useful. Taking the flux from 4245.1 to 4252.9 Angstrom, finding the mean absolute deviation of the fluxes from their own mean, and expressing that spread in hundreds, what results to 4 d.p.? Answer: 0.0015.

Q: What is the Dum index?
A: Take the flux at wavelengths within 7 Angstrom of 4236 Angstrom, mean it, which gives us 1.13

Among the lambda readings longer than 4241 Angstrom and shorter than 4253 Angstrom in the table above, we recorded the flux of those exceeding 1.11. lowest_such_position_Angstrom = 4242.17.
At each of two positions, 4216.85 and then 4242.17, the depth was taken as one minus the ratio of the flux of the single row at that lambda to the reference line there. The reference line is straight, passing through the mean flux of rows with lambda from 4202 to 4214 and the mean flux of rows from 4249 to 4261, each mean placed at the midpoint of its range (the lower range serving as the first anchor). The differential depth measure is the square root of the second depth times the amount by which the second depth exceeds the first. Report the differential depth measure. 0.15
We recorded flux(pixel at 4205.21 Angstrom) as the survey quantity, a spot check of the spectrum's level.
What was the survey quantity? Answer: 1.072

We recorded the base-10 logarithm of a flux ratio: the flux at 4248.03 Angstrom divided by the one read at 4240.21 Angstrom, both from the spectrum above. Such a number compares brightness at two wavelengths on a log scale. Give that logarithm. -0.13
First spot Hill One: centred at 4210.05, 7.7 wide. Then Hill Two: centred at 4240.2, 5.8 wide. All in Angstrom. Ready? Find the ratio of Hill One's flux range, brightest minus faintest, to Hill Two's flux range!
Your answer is 1.4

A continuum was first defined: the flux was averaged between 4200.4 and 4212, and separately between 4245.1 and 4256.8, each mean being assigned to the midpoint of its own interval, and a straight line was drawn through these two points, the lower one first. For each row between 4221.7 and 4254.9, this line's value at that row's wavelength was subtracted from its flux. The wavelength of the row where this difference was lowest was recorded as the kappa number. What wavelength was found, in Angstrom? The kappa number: 4236.31 Angstrom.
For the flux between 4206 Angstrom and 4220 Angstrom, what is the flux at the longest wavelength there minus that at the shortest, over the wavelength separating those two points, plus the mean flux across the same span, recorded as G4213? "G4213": 1.16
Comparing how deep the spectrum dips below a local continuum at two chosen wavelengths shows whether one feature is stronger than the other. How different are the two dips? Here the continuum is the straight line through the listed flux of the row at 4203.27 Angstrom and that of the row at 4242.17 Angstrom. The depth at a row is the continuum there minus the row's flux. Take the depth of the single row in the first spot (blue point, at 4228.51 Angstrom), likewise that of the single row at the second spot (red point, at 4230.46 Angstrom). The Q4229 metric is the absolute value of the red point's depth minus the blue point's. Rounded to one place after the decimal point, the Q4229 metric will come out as 0.0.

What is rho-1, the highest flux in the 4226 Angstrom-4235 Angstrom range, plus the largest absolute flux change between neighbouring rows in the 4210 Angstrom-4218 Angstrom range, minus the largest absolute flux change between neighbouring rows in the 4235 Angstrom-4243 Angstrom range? 1.04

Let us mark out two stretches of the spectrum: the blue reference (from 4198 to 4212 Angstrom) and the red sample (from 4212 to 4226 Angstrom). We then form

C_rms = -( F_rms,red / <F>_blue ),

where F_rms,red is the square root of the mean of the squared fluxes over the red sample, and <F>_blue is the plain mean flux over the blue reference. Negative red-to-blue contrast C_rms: -0.99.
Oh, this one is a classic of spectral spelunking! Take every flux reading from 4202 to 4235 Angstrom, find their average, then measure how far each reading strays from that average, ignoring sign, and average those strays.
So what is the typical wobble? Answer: 0.10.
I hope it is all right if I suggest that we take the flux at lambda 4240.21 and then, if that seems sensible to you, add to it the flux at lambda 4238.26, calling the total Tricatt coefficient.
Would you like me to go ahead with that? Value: 2.37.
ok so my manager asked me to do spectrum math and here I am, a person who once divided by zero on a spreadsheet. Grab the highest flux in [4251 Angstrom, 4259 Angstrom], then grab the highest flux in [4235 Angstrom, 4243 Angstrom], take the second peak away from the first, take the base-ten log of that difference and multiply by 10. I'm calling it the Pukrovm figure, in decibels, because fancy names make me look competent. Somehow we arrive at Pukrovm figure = -9.1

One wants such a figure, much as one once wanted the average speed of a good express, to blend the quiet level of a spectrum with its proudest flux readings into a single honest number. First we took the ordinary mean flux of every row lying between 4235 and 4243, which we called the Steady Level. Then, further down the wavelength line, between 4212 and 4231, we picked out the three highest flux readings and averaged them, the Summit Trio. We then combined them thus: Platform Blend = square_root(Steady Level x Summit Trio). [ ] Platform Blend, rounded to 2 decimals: 1.15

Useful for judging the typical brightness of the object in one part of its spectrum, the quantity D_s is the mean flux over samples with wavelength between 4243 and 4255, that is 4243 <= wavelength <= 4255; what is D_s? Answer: 1.14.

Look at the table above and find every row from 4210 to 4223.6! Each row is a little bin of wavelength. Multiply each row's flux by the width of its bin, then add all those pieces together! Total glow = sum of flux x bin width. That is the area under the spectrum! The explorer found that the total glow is 15.1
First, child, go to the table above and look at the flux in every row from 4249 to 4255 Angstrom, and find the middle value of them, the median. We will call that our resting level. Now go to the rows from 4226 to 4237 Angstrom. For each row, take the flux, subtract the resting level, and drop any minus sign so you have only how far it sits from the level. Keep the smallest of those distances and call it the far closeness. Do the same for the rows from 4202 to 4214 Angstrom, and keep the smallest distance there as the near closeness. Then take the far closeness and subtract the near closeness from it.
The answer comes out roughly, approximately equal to 0.04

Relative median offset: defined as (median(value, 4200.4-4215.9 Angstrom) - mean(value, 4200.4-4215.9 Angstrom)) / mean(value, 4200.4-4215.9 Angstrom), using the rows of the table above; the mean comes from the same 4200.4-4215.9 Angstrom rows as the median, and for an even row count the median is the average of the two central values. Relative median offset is 0.026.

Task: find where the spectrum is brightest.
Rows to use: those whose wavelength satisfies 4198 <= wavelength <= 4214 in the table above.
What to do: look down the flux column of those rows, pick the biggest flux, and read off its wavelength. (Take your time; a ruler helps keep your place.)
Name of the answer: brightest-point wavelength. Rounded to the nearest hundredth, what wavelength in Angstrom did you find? 4207.15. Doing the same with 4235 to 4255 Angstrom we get 4251.95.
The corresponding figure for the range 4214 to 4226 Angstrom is 4216.85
